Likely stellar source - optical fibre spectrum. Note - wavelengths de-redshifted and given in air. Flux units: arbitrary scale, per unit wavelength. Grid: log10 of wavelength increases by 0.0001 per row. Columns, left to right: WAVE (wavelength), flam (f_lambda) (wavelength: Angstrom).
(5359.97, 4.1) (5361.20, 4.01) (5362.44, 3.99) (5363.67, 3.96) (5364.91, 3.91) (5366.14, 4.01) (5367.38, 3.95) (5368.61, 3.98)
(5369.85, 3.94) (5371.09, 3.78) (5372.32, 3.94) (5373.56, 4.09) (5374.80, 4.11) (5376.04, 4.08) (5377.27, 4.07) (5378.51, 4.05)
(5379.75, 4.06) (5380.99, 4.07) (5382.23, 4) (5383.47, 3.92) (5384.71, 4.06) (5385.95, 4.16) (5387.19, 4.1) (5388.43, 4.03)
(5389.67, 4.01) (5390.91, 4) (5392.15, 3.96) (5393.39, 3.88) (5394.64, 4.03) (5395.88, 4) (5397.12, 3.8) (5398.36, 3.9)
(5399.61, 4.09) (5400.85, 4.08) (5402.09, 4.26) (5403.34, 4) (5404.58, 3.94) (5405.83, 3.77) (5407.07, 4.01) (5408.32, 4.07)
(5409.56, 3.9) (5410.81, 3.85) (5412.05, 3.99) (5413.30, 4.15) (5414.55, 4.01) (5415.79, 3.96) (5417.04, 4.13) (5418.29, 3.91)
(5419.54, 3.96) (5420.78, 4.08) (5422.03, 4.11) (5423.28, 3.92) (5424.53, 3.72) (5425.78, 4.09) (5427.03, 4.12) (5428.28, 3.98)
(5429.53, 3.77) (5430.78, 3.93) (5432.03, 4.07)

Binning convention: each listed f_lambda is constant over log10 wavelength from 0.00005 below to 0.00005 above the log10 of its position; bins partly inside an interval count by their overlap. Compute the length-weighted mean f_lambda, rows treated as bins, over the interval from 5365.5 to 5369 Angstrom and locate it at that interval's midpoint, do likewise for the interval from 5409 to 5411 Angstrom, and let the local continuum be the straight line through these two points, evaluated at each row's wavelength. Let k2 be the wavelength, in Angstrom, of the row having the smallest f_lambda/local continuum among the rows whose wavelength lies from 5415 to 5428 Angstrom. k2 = 5424.53 Angstrom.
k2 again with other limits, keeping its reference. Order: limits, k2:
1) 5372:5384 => 5372.32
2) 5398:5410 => 5405.83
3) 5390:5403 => 5397.12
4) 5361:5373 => 5371.09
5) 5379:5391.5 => 5383.47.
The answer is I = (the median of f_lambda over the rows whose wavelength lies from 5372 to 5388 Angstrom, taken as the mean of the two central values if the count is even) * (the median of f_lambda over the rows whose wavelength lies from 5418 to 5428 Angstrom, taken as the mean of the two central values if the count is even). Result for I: 16.4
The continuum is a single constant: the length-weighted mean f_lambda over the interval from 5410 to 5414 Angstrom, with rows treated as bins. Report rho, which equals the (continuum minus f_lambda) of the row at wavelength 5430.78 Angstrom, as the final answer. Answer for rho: 0.06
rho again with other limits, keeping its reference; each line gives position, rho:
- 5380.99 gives -0.08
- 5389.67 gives -0.02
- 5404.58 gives 0.05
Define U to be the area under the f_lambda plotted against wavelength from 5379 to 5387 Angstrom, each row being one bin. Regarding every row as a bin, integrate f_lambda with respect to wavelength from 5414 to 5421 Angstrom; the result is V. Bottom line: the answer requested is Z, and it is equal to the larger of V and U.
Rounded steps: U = 32.4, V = 28.1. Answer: 32.4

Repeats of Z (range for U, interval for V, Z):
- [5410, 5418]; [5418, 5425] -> 32.0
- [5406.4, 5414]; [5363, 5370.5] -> 30.4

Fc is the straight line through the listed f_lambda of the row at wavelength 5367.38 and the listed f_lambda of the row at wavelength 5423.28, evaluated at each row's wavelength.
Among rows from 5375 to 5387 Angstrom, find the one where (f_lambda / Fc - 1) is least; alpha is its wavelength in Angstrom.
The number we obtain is 5383.47 Angstrom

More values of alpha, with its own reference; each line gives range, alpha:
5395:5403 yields 5397.12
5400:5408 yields 5405.83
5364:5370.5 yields 5364.91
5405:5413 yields 5405.83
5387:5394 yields 5393.39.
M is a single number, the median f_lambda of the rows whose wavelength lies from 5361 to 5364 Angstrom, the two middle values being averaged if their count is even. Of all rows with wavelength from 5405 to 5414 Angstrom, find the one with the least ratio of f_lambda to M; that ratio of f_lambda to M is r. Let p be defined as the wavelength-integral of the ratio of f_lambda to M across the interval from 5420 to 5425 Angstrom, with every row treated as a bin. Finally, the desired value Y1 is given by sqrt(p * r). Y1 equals 2.2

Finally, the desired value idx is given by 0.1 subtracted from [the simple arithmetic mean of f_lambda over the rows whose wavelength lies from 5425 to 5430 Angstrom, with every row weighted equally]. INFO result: 3.89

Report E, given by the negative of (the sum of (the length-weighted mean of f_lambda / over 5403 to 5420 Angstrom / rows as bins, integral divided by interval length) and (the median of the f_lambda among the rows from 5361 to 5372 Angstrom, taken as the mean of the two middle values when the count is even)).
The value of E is -7.93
